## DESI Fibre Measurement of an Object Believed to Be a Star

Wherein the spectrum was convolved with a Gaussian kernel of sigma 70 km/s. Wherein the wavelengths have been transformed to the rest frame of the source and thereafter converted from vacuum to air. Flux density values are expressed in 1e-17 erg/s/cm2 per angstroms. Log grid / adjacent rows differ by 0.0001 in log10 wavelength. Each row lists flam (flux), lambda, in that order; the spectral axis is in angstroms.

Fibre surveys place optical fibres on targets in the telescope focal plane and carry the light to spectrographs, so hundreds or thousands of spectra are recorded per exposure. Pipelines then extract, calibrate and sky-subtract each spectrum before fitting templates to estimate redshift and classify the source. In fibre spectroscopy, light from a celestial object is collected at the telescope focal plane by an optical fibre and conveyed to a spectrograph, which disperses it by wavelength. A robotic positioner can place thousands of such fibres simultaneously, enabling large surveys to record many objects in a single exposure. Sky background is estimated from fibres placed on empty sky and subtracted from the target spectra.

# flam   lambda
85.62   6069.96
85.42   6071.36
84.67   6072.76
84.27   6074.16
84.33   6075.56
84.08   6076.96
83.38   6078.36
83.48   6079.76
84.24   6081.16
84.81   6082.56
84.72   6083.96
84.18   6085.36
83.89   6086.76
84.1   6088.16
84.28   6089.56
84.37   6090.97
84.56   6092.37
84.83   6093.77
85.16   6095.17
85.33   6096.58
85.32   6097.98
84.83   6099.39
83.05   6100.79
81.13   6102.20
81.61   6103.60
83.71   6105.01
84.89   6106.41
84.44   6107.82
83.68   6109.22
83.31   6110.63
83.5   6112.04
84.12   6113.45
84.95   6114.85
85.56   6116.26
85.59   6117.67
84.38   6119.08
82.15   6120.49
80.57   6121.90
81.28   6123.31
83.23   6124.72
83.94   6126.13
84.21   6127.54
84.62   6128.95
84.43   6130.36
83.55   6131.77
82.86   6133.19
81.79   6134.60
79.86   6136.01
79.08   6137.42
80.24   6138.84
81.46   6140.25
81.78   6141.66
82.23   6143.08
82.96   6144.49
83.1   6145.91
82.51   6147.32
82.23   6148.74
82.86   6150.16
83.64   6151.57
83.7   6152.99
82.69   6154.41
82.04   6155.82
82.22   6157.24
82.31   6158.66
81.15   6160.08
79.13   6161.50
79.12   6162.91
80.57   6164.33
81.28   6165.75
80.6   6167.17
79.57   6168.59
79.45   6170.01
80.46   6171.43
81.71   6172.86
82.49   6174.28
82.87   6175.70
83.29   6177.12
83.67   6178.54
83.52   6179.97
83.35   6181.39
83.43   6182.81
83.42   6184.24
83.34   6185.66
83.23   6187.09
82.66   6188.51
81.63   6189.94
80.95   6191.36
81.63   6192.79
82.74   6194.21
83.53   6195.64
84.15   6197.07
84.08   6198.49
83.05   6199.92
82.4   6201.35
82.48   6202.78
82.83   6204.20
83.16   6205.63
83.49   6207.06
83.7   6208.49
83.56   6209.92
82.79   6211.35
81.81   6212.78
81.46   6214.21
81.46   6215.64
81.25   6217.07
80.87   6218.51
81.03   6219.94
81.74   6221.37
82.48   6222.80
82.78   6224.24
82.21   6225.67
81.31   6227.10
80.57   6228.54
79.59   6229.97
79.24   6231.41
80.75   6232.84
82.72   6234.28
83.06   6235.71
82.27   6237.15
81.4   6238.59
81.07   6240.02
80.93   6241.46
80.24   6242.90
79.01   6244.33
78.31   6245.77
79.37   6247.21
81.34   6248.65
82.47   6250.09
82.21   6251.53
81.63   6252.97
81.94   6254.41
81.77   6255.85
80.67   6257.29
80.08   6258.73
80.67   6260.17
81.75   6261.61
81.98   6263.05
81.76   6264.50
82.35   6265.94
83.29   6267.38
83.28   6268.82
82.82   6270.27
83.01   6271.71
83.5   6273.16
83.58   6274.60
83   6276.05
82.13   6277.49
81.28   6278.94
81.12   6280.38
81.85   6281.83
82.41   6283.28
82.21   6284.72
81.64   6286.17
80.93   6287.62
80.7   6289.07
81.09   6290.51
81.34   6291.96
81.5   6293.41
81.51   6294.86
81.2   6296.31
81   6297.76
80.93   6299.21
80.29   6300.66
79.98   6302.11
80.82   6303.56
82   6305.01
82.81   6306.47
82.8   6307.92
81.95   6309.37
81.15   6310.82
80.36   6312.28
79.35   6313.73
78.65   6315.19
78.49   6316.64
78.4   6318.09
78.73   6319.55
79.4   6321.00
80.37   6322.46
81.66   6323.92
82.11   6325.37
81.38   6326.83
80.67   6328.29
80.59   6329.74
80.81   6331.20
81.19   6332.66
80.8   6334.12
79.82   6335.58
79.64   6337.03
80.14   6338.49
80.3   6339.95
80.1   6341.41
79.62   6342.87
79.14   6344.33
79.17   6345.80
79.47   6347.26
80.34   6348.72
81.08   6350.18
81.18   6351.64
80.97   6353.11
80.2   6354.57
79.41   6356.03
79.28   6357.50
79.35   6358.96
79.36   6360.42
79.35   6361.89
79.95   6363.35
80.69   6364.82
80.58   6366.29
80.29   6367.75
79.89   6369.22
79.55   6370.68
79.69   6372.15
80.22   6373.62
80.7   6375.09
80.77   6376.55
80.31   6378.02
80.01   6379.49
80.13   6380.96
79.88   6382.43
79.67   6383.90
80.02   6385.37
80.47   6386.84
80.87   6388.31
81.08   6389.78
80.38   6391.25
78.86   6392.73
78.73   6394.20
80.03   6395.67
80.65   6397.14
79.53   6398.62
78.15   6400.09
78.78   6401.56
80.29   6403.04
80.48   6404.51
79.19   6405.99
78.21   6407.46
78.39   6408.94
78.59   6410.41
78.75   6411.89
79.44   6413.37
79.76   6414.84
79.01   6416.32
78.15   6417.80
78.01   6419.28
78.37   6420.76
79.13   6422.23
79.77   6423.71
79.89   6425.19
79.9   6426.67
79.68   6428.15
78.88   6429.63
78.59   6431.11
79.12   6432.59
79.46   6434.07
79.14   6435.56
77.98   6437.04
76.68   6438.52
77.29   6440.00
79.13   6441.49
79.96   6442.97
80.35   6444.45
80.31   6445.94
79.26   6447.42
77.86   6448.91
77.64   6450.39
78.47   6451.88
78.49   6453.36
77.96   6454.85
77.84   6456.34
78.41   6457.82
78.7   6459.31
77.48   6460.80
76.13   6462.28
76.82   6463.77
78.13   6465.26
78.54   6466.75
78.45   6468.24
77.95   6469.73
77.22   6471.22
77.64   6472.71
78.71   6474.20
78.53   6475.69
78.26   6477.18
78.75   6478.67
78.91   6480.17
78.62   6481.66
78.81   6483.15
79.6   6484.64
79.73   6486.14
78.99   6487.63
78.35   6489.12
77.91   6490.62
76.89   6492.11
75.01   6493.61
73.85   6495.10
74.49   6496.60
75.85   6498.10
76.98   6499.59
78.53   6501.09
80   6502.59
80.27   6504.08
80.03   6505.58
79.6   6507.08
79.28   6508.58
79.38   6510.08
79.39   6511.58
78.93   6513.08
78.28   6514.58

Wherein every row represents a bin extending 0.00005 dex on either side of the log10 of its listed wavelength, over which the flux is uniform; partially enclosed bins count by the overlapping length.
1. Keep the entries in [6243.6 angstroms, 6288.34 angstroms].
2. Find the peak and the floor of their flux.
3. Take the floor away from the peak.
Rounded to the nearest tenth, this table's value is 5.3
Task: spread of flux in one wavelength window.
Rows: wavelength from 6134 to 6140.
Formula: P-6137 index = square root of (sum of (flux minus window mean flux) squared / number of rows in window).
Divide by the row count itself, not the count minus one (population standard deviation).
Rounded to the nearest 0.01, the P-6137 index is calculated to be 0.99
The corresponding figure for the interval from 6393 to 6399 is 0.70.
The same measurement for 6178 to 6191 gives 0.60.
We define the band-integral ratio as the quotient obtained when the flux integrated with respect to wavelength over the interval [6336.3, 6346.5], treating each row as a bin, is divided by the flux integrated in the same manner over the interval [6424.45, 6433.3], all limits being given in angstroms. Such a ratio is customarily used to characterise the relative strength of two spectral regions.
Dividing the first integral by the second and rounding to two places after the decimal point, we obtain 1.16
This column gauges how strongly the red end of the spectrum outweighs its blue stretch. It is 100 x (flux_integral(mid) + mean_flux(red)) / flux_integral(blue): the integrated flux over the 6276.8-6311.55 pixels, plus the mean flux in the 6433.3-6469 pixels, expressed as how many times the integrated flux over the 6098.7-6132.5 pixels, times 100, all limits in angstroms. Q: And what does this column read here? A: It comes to 103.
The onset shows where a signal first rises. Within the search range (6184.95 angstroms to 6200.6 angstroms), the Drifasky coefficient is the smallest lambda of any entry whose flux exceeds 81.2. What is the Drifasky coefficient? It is 6185.66 angstroms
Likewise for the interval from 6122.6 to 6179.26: 6123.31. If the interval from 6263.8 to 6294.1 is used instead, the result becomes 6264.50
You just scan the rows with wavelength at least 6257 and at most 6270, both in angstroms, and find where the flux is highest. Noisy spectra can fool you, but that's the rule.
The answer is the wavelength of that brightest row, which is 6267.38 angstroms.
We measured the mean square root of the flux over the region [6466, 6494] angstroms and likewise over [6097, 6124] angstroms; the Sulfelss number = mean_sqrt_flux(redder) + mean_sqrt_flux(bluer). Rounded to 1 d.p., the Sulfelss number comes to 18.0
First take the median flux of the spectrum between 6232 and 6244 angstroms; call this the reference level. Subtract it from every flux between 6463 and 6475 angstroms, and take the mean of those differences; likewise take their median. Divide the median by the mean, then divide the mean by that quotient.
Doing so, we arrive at -3.4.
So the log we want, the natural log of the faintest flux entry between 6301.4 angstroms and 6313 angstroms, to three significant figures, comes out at 4.38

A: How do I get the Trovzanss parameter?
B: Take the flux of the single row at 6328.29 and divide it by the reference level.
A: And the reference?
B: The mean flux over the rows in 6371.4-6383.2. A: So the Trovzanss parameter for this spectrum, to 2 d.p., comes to 1.01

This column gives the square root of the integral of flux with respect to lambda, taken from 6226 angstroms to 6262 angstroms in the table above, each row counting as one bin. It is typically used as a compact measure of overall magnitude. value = 54.0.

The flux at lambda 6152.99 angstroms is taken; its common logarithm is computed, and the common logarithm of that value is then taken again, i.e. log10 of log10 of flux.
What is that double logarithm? 0.284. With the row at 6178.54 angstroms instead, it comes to 0.284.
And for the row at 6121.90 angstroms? 0.280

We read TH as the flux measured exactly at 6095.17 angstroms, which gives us 85.16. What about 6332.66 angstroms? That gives 81.19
